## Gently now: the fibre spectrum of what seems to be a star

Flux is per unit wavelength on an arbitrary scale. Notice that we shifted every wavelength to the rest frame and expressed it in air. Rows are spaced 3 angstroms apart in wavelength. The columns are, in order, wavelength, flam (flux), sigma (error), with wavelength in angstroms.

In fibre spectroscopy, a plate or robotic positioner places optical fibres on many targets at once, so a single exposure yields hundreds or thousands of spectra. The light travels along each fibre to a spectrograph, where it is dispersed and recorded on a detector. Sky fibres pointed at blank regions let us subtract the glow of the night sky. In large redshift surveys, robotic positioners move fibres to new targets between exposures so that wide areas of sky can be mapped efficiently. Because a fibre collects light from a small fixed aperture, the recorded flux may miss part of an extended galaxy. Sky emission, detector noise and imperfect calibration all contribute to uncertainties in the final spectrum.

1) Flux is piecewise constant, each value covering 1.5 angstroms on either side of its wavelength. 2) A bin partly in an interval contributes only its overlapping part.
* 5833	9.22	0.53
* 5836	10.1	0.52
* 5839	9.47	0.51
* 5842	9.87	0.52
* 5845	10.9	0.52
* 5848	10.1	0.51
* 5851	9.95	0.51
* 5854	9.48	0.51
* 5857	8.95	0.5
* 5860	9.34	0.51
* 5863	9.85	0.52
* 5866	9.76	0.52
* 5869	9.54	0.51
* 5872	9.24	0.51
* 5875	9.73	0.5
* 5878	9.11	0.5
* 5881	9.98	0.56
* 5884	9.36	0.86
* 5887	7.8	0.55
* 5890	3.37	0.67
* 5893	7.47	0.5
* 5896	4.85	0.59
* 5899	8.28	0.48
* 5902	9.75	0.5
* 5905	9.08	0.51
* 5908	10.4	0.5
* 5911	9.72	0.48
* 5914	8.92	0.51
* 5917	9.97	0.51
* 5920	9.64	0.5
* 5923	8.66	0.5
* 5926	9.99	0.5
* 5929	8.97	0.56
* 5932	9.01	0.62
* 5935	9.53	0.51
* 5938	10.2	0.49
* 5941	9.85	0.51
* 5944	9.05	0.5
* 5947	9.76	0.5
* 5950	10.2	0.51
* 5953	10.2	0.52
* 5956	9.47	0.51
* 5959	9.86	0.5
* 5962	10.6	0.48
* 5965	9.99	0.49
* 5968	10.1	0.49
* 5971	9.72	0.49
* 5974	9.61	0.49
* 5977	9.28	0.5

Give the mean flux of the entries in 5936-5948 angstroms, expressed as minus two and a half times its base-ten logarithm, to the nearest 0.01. -2.47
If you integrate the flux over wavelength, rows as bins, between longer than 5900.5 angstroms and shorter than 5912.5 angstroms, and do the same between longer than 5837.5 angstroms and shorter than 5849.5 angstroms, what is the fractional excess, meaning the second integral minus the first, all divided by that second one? 0.03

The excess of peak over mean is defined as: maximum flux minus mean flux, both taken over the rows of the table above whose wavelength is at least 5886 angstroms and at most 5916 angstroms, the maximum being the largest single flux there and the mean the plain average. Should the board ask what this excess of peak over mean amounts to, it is 2.4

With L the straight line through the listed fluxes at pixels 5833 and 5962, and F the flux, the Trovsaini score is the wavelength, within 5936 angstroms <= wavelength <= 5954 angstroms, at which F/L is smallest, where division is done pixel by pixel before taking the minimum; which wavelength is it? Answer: 5944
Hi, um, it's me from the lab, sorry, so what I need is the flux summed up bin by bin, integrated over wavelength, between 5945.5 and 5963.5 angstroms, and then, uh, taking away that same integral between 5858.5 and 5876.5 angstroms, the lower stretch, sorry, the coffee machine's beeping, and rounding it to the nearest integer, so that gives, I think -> 8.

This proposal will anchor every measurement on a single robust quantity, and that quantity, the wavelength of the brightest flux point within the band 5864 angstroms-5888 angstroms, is 5881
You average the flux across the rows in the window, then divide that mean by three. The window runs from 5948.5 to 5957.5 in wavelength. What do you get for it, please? 3.32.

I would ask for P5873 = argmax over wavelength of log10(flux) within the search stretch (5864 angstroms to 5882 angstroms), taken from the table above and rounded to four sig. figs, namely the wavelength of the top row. 5881 angstroms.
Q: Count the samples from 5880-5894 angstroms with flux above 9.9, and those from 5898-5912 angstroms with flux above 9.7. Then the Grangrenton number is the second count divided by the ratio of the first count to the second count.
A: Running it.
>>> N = 9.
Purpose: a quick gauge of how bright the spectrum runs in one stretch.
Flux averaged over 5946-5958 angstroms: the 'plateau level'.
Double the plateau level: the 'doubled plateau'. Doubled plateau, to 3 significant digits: 19.8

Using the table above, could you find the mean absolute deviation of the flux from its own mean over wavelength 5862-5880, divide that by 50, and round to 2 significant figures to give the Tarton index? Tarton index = 0.0048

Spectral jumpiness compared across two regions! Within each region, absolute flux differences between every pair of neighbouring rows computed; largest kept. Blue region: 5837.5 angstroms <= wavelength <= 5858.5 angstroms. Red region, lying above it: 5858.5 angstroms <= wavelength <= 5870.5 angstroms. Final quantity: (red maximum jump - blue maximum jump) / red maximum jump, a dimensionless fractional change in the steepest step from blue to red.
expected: -1.0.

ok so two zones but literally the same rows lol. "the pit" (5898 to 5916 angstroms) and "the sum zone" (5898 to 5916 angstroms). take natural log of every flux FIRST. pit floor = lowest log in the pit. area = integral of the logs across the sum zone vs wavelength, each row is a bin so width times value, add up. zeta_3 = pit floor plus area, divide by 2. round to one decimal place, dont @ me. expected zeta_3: 21.2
